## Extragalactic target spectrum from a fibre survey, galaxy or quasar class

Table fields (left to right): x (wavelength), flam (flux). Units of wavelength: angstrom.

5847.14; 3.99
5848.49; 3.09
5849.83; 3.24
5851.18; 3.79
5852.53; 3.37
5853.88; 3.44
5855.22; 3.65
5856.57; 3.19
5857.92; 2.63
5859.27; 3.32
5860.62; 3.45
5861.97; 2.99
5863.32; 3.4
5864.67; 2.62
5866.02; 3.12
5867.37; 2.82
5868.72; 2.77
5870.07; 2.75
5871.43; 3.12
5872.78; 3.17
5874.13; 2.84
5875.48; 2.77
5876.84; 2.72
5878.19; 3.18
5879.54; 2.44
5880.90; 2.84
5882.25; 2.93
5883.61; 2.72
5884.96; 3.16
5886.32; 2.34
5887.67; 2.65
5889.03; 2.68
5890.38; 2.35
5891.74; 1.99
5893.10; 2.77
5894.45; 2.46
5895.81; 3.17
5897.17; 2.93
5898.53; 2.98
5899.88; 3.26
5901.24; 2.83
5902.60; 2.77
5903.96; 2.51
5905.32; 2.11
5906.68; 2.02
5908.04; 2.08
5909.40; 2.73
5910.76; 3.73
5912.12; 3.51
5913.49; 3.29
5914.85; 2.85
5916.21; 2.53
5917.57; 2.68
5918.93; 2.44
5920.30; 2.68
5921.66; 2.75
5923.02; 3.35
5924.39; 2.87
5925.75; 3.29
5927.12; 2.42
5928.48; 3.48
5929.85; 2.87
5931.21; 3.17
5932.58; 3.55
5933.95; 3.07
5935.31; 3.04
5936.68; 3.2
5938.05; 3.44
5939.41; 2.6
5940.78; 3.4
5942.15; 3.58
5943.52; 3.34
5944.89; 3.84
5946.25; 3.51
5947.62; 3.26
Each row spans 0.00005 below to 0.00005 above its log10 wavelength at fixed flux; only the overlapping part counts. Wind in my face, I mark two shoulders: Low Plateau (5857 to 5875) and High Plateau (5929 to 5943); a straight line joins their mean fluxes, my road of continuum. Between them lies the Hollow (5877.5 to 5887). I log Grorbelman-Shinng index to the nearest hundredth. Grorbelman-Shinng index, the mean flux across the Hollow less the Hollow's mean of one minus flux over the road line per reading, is 2.72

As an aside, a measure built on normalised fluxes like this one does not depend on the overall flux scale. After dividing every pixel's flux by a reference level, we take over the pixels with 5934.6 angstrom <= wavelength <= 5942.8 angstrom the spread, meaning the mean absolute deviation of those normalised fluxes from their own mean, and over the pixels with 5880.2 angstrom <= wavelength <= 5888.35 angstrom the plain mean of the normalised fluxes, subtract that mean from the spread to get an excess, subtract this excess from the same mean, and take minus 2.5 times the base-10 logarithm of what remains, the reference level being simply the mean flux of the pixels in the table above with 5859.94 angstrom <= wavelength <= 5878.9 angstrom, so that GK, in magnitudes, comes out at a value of -0.62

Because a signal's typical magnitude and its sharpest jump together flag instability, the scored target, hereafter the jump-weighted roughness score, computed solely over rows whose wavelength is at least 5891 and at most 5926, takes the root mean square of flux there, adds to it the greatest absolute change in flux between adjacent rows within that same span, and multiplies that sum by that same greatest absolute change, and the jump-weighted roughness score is 3.83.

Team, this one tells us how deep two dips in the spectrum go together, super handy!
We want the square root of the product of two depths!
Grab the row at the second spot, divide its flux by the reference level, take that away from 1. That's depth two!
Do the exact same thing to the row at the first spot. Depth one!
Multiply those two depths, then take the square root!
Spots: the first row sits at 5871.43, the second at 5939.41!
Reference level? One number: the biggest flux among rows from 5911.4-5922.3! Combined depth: 0.170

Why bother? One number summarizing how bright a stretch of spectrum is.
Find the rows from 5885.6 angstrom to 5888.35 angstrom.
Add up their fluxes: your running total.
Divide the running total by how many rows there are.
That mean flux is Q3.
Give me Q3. 2.50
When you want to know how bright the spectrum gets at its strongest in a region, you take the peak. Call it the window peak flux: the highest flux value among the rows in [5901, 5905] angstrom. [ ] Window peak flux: 2.83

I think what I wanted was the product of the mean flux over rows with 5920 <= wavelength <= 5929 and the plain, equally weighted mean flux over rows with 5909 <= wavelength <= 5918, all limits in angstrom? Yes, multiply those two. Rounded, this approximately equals 9.1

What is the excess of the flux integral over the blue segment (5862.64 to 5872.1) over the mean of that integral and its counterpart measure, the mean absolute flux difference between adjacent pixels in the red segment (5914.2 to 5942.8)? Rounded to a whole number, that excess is 14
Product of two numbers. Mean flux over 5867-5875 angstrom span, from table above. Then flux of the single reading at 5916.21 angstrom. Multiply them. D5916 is 7.4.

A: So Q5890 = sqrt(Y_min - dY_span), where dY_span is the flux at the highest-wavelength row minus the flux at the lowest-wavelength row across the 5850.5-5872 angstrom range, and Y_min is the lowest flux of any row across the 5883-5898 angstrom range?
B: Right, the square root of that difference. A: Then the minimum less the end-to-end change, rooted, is 1.6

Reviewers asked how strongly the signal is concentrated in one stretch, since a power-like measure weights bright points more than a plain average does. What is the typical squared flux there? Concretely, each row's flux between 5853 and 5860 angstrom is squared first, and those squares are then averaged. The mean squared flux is 10.7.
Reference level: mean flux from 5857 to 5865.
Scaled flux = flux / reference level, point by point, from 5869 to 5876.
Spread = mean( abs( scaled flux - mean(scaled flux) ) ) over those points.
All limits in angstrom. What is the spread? 0.056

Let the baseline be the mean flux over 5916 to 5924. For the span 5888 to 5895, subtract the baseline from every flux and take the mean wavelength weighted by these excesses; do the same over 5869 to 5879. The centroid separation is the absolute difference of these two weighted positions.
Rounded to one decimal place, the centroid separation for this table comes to 17.5 angstrom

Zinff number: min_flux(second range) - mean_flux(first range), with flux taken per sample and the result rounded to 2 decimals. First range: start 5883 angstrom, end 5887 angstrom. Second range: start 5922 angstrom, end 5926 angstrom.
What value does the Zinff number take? 0.13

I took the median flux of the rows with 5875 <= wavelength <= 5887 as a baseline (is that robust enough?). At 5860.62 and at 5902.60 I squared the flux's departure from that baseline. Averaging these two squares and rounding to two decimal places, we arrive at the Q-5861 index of 0.23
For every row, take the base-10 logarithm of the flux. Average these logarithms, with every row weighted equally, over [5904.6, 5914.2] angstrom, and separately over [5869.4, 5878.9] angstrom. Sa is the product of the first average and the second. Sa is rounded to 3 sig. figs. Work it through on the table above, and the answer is 0.201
